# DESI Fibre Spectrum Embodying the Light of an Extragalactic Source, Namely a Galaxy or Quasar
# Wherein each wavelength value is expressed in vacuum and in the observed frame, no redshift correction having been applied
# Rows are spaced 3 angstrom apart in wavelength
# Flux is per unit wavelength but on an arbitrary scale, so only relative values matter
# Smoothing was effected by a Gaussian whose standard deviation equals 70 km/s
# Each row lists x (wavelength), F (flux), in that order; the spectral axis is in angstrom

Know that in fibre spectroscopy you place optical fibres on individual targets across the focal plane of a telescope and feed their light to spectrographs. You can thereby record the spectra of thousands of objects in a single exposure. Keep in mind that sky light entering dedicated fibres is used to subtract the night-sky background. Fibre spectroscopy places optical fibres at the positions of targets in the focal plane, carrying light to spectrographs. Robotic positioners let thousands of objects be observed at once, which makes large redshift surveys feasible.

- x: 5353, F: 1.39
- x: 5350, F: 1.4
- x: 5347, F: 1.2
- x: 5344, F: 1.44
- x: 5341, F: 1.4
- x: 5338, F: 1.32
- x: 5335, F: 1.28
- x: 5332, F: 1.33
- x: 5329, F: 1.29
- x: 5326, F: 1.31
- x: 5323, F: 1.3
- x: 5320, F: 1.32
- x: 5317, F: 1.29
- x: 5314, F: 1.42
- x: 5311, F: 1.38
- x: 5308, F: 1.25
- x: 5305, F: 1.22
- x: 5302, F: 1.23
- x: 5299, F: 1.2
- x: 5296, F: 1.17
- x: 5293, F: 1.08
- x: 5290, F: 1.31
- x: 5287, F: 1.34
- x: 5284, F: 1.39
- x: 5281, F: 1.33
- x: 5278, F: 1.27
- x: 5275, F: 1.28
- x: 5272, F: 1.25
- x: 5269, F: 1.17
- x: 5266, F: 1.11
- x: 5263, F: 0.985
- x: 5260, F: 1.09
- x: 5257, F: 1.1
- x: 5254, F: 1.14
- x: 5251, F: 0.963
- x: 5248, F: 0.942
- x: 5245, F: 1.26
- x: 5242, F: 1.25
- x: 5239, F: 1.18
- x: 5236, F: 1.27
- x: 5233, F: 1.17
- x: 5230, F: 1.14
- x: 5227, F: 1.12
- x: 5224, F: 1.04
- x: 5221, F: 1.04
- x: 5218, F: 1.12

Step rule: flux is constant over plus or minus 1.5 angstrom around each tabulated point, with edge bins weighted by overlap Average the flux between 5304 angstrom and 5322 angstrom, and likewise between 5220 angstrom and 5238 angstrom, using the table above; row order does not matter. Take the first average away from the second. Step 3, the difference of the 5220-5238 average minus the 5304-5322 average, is -0.18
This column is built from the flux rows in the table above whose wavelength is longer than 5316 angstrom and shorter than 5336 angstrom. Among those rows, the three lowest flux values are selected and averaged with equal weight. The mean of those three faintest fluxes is 1.29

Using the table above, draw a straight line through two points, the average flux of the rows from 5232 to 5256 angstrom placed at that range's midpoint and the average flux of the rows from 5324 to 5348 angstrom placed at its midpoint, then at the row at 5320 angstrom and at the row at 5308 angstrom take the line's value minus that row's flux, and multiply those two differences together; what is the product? -0.0005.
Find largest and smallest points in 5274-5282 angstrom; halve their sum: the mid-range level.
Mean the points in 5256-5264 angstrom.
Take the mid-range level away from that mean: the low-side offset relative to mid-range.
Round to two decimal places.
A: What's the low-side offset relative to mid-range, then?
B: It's -0.24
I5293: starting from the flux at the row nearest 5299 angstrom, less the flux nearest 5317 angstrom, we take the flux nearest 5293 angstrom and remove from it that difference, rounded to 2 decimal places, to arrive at 1.17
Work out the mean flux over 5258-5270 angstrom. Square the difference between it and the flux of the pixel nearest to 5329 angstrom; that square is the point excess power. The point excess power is 0.04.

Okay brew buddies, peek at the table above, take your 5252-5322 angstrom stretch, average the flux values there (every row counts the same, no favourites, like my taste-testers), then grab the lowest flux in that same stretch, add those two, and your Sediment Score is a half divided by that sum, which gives 0.226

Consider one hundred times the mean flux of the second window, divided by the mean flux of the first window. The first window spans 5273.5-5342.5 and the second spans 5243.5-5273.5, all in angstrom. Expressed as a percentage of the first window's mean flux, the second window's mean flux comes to 85.2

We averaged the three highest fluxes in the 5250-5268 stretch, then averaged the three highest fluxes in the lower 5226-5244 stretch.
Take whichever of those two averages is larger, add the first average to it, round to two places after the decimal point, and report 2.35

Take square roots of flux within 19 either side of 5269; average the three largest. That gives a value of 1.16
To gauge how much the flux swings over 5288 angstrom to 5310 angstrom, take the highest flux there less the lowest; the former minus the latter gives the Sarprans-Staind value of 0.23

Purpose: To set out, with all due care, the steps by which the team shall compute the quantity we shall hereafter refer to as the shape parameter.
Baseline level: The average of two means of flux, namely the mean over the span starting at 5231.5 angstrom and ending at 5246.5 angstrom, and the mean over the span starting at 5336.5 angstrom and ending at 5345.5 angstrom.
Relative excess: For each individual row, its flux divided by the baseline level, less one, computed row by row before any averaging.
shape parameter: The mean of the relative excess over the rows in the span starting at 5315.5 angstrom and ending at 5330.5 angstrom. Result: 0.00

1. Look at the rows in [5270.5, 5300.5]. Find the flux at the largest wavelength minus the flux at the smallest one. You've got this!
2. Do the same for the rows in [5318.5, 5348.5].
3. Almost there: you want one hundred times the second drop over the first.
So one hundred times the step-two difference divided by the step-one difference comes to 240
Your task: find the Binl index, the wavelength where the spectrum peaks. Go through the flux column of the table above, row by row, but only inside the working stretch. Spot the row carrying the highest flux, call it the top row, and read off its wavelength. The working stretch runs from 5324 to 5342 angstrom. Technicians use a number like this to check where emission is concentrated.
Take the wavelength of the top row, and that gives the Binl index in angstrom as 5341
